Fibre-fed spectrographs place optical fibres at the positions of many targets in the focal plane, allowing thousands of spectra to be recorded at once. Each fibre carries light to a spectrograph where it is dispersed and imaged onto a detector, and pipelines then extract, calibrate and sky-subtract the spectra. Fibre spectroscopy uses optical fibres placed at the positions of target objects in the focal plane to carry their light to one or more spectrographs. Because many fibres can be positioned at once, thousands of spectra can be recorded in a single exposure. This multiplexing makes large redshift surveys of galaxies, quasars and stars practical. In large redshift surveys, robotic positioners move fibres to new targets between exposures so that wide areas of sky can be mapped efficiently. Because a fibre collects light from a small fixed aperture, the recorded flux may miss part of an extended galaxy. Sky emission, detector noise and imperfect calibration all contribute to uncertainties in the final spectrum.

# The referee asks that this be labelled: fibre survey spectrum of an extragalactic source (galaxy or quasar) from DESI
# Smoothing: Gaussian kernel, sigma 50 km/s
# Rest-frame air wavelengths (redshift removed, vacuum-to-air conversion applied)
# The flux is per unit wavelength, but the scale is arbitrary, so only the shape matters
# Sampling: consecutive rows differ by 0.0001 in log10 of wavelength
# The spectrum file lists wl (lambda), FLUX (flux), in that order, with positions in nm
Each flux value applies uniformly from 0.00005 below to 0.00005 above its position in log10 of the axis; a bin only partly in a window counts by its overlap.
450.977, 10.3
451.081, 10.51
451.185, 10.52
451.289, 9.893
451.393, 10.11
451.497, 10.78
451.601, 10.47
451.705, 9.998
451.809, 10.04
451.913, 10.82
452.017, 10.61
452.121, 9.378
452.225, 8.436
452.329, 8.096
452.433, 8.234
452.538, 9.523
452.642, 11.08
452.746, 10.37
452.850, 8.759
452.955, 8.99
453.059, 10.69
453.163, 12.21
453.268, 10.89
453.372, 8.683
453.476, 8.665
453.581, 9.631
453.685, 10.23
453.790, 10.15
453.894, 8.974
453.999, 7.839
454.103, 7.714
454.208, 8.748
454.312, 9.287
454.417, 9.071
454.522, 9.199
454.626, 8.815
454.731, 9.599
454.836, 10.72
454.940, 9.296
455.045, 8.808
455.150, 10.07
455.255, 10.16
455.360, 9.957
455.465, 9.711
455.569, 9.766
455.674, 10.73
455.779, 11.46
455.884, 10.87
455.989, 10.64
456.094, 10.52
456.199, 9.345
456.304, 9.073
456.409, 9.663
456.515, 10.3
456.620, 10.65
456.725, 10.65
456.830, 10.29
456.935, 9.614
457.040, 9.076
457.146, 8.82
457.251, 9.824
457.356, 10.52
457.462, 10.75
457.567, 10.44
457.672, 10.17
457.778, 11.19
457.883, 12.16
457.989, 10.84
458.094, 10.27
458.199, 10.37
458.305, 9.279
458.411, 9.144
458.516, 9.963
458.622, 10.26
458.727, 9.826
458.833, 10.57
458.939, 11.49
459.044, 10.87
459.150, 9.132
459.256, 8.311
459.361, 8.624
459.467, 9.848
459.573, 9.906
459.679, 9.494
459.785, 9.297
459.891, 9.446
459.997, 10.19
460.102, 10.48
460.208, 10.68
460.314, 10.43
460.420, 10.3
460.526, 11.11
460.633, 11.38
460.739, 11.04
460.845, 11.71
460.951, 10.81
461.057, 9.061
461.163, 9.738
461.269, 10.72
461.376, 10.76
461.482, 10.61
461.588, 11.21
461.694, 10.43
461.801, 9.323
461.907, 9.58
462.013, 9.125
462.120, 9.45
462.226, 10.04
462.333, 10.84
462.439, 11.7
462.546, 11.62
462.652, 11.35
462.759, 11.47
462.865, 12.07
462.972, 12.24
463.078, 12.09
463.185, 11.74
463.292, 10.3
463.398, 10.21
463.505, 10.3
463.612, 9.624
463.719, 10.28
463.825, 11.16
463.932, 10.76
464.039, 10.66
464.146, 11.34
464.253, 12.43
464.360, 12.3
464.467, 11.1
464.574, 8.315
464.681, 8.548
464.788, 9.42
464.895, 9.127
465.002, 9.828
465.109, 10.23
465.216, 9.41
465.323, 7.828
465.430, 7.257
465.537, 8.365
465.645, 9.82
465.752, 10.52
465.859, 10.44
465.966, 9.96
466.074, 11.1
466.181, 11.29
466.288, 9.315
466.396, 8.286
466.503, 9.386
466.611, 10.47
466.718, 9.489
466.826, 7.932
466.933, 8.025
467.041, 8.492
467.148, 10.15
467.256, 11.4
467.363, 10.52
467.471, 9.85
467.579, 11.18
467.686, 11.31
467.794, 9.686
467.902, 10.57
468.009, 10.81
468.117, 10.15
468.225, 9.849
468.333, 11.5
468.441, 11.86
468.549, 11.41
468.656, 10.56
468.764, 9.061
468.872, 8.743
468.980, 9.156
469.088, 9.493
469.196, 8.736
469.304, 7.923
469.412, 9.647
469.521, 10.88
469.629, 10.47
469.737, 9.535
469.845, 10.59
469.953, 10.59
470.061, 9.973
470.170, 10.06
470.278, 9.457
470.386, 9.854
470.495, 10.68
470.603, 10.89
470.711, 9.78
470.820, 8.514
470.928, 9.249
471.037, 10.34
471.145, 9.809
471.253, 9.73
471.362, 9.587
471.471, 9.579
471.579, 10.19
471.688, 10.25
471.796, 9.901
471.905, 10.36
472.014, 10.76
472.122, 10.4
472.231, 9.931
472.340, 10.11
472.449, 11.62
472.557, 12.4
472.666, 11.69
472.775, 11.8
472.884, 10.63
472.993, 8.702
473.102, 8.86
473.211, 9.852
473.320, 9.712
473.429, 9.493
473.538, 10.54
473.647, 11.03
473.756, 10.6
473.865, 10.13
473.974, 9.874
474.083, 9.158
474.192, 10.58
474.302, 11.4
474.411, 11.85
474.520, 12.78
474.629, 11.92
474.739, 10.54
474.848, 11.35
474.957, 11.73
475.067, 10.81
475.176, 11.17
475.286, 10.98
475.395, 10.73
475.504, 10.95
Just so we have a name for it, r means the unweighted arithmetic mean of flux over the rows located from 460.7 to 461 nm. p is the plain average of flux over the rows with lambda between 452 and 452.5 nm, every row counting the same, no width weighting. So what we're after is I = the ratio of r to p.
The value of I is 1.25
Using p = 9.0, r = 11.2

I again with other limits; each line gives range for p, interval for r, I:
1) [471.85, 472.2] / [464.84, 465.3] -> 0.92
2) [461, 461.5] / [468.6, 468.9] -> 0.93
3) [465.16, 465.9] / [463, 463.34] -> 1.25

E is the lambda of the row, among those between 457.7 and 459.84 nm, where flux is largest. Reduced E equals 457.883 nm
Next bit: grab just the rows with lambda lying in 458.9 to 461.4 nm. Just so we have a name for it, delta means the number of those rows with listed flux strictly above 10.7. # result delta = 9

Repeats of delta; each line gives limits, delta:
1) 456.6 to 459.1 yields 6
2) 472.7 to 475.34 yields 11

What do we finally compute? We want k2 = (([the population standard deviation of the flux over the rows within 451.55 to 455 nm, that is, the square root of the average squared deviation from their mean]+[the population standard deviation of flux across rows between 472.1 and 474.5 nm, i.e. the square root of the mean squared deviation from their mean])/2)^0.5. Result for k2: 1.01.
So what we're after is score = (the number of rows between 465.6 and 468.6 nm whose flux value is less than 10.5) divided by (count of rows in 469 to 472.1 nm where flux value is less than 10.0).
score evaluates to 1.0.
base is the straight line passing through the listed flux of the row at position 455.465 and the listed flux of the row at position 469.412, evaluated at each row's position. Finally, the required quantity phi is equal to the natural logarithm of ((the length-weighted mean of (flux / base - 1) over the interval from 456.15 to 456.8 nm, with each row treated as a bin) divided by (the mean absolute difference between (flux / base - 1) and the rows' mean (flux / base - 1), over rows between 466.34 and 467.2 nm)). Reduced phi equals -1.2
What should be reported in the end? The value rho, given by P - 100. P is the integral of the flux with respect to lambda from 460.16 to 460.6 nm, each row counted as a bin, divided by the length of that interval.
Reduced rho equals -89.4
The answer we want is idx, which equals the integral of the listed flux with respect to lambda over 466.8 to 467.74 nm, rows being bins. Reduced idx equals 9.3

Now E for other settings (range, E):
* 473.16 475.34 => 474.520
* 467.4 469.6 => 468.441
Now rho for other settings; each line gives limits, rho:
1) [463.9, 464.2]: -89.1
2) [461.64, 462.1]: -90.4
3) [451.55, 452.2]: -89.8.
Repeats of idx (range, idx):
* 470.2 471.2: 9.9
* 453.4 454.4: 9.0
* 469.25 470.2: 9.5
